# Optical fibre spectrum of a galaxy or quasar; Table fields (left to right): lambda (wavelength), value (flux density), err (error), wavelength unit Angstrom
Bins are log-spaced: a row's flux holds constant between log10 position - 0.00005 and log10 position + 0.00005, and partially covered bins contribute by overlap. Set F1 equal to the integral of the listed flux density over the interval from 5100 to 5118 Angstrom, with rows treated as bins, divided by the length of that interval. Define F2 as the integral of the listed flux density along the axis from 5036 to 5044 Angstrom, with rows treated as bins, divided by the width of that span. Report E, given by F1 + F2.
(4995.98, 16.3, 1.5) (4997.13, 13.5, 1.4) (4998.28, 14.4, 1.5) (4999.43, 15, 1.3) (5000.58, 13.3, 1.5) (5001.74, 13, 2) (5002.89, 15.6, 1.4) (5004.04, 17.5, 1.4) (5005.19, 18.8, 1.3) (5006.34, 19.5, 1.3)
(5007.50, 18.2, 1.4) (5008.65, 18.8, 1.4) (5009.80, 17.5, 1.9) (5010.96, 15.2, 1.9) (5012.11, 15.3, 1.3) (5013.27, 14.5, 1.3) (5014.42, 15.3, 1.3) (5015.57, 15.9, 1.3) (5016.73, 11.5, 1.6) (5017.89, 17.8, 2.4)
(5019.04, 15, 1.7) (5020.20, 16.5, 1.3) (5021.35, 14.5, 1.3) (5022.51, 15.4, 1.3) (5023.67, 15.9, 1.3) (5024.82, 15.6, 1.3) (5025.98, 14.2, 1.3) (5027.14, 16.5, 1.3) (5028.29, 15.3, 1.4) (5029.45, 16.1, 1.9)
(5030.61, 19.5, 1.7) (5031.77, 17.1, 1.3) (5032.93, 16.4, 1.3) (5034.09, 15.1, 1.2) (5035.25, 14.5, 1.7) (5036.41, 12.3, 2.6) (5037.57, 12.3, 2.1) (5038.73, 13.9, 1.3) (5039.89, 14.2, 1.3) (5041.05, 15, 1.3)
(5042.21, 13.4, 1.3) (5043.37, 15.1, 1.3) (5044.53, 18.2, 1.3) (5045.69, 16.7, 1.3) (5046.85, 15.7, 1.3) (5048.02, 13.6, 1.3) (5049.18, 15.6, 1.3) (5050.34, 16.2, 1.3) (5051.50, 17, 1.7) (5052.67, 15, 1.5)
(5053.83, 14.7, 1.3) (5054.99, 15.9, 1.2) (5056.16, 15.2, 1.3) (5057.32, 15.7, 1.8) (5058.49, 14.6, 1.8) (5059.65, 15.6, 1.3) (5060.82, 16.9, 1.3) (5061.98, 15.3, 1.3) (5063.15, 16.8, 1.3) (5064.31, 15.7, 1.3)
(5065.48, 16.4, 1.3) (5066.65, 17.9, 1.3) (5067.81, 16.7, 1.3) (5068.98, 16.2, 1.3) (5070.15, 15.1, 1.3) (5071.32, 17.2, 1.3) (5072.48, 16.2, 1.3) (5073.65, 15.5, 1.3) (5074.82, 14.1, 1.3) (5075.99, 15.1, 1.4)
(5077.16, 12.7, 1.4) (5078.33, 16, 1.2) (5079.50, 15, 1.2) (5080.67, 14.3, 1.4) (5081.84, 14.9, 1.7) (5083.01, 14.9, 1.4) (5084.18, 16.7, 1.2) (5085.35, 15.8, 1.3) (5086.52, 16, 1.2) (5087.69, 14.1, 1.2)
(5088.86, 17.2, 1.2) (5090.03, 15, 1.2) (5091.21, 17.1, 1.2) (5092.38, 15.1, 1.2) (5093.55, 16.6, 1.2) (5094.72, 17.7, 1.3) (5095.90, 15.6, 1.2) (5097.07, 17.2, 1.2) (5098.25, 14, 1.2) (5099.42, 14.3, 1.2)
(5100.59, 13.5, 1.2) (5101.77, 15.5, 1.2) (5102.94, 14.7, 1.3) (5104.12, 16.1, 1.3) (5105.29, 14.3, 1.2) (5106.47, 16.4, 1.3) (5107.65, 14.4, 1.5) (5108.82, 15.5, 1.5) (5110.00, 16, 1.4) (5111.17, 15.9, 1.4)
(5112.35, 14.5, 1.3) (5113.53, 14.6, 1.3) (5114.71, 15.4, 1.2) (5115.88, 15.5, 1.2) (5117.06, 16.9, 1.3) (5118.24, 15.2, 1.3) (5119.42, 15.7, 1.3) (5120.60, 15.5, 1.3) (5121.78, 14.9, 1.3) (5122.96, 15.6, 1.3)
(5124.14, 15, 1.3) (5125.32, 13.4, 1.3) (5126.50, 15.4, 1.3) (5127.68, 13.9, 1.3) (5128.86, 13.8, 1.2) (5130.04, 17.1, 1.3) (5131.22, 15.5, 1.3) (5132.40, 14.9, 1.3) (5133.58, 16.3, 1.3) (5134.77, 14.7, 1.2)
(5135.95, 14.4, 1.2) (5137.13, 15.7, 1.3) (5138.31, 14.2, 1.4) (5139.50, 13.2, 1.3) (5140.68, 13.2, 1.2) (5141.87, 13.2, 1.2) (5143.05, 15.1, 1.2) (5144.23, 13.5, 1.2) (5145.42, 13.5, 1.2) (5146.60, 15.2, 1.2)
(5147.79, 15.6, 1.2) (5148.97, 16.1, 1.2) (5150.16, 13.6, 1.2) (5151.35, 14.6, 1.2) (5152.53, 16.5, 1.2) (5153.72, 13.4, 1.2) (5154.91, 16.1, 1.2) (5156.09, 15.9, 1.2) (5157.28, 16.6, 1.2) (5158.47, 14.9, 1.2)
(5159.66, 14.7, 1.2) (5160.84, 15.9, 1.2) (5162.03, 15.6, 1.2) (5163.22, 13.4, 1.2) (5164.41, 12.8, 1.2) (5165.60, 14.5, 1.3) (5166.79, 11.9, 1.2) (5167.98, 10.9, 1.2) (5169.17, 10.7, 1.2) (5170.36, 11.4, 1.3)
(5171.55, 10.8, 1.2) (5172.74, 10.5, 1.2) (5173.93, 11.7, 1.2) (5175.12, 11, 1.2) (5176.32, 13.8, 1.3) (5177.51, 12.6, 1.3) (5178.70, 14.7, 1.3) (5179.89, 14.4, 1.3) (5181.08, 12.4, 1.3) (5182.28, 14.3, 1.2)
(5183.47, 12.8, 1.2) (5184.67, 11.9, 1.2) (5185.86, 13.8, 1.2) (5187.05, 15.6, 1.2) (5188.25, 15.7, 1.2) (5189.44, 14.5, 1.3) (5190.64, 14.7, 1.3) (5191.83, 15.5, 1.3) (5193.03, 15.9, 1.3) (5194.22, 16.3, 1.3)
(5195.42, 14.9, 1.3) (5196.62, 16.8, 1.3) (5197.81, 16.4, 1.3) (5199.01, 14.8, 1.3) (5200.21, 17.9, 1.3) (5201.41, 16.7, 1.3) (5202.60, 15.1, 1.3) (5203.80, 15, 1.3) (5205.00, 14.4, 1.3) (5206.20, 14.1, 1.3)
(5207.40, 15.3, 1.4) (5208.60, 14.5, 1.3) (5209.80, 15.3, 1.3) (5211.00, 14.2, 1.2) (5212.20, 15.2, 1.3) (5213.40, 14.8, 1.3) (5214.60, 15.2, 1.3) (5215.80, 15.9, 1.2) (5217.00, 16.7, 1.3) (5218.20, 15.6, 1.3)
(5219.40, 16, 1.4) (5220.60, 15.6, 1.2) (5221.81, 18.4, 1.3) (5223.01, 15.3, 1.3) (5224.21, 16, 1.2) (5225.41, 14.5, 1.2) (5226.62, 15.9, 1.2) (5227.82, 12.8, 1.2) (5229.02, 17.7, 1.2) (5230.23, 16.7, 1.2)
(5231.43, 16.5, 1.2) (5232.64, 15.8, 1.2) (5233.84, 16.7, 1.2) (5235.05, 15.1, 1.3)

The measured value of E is 29.1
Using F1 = 15.3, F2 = 13.8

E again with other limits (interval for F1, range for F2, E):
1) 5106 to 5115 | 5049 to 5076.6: 31.2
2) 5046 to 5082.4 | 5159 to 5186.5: 28.5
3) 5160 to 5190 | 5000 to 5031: 29.1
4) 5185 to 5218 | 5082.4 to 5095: 31.3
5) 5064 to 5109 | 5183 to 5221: 30.8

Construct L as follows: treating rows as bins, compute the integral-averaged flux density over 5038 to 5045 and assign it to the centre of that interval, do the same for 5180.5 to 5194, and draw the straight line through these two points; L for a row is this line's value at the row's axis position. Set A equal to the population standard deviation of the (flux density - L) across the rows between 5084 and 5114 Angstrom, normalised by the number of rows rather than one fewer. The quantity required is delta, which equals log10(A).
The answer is 0.05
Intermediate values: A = 1.1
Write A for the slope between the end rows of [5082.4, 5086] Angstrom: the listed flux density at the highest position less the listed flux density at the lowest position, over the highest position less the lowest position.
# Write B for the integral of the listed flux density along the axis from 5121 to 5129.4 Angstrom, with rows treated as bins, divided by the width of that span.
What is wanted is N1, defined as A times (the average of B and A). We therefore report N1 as 3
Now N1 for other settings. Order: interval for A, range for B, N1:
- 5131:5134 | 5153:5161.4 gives 3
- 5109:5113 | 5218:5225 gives -5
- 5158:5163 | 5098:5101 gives 1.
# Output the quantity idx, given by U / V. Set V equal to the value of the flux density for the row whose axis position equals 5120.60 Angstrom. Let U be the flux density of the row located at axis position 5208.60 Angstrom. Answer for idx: 0.94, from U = 14.5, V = 15.5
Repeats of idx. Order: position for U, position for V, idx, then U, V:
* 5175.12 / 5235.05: 0.73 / 11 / 15.1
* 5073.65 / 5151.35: 1.06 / 15.5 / 14.6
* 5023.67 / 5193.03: 1.00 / 15.9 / 15.9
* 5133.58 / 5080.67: 1.14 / 16.3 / 14.3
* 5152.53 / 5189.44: 1.14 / 16.5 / 14.5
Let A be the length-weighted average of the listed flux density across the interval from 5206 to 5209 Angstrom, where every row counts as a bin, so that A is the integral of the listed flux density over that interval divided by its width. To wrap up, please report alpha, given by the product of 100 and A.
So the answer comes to 1470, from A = 14.7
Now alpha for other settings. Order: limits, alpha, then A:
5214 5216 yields 1549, 15.5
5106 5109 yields 1540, 15.4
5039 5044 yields 1444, 14.4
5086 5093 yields 1576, 15.8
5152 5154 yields 1512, 15.1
